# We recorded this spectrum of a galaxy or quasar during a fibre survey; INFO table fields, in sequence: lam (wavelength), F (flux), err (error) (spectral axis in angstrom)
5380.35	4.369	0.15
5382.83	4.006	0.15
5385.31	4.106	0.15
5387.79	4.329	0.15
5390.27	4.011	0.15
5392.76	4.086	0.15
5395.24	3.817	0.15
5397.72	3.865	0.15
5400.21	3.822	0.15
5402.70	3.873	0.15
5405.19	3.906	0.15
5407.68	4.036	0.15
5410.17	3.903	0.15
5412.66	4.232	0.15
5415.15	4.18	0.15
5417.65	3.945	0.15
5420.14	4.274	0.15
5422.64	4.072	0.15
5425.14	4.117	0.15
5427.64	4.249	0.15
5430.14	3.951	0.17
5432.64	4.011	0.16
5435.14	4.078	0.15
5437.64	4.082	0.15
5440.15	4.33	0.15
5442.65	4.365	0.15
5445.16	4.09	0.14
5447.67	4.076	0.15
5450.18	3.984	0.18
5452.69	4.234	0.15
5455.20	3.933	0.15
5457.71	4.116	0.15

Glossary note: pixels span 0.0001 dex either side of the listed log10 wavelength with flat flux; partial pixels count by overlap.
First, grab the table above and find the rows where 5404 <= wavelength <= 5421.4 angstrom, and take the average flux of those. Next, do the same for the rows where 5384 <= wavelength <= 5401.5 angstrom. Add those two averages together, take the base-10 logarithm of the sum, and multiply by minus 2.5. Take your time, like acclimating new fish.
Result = -2.27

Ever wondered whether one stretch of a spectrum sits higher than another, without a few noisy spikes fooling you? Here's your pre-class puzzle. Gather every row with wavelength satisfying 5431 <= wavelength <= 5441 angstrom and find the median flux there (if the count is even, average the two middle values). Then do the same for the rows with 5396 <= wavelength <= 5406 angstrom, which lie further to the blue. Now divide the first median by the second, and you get 1.055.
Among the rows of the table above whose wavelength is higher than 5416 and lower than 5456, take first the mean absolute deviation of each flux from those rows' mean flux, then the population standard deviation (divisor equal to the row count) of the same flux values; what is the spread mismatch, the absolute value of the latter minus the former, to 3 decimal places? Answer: 0.022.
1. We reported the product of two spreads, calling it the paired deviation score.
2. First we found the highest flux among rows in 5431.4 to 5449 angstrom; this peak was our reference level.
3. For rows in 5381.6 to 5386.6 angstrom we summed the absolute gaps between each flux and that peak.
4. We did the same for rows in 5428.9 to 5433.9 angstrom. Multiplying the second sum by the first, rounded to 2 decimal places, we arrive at 0.47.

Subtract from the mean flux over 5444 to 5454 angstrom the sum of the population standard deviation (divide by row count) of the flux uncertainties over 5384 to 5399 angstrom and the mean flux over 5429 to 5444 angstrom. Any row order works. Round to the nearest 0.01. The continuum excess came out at -0.04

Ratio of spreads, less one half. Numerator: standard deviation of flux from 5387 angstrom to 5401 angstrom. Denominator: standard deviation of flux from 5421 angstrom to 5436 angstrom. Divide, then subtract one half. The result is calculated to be 1.46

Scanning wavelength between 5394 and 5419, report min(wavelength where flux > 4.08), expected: 5412.66 angstrom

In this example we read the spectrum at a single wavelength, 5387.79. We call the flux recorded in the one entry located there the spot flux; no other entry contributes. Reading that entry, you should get 4.329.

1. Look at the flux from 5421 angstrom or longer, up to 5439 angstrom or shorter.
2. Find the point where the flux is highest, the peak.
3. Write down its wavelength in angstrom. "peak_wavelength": 5427.64 angstrom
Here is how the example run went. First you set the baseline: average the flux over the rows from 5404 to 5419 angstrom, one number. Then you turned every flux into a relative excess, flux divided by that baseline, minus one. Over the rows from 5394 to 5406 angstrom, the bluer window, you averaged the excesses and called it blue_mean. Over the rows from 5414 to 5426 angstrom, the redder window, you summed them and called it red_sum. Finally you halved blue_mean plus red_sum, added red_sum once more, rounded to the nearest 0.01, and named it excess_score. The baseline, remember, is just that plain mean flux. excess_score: 0.13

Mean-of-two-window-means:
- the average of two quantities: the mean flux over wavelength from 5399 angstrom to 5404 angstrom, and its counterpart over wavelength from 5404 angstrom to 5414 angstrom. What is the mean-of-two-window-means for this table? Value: 3.93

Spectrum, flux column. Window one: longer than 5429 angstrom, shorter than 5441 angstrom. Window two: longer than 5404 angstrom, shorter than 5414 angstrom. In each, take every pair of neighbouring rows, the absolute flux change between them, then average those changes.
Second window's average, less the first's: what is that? 0.10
